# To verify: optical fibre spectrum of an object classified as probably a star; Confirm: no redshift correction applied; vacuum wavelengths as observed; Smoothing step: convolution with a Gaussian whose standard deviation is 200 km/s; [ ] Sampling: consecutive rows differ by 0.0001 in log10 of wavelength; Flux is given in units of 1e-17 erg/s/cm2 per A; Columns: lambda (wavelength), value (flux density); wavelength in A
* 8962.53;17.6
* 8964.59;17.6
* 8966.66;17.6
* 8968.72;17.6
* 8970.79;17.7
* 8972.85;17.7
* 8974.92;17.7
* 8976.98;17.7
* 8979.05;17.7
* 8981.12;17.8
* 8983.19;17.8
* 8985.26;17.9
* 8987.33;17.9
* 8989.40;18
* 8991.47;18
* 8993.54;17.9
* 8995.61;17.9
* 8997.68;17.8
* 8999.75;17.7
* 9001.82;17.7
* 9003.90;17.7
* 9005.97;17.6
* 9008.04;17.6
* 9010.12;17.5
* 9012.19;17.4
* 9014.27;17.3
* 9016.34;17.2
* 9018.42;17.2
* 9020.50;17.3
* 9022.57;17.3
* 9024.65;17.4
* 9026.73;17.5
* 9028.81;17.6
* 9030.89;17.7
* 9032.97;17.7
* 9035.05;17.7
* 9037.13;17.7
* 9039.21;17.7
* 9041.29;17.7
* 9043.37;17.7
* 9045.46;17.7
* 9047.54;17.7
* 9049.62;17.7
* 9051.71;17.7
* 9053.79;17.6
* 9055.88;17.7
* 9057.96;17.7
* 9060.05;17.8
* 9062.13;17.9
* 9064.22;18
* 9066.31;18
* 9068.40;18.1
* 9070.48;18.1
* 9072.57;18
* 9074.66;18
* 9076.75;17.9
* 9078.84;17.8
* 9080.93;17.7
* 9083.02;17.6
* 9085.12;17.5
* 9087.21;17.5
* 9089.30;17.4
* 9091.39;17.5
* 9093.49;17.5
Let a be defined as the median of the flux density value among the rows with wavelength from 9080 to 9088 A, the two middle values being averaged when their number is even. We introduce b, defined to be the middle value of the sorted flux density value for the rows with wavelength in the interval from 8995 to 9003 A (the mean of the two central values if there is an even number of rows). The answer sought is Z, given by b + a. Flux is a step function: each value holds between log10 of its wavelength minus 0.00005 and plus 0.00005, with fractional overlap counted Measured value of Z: 35.3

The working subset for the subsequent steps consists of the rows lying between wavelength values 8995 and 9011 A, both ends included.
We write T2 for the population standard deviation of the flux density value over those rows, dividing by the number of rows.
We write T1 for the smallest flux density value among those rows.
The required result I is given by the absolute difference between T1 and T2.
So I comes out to 17.4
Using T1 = 17.5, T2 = 0.12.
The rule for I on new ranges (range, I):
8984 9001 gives 17.6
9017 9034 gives 17.0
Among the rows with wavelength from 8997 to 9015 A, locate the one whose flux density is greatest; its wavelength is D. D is 8997.68 A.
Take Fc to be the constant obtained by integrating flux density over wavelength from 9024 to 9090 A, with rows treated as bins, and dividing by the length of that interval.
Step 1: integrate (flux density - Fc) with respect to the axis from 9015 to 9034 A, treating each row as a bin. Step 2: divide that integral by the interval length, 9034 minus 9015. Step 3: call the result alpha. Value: -0.31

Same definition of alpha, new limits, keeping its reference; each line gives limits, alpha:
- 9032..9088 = 0.04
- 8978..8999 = 0.13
